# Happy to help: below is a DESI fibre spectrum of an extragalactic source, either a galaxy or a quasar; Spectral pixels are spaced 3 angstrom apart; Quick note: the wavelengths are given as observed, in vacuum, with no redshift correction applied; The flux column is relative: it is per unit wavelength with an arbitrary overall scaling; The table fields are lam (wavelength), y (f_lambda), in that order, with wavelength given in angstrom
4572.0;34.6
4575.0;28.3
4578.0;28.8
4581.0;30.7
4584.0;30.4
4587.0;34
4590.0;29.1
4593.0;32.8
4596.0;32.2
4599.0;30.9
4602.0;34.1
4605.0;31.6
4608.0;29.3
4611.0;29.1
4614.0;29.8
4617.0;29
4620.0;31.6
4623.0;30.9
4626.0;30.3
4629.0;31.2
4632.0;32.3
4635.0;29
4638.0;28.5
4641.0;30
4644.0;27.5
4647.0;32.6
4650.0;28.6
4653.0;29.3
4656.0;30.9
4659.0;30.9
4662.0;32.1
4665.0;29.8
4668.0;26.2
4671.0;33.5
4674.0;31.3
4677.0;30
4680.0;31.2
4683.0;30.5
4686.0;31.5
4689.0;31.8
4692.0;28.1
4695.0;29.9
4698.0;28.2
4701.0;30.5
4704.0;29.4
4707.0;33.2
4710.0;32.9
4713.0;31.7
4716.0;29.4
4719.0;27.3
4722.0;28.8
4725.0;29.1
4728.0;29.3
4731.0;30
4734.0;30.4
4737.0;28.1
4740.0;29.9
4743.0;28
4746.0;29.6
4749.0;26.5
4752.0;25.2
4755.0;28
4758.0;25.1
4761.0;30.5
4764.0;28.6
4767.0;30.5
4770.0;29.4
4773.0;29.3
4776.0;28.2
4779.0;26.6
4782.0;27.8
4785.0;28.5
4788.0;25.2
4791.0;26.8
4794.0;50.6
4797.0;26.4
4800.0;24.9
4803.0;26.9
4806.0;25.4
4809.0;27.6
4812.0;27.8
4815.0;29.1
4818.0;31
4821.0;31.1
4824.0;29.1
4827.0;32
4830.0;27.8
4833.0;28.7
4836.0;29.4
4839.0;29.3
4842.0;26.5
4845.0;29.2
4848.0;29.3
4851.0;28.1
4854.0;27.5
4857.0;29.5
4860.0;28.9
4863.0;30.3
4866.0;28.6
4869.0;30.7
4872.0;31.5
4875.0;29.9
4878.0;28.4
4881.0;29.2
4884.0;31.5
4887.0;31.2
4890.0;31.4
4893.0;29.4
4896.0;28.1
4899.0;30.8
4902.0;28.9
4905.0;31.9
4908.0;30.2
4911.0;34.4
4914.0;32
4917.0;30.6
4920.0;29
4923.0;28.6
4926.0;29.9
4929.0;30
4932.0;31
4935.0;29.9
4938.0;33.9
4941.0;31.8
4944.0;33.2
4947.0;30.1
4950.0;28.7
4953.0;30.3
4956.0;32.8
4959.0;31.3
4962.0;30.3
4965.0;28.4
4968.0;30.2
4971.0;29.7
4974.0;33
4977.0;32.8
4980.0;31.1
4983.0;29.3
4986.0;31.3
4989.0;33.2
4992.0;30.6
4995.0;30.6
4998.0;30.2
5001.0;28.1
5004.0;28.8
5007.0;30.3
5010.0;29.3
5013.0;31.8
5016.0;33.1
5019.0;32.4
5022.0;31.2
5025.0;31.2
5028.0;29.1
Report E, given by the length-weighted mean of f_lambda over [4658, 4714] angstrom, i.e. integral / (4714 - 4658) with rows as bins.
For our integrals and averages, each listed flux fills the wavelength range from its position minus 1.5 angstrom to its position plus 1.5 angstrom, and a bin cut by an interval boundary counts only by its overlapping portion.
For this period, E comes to 30.7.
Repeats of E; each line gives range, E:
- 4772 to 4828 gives 29.1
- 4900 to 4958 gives 30.9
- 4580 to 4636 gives 31.0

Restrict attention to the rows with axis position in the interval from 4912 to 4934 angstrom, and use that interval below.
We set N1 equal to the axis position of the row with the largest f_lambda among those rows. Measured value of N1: 4914.0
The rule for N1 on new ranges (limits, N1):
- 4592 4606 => 4602.0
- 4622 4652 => 4647.0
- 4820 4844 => 4827.0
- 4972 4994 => 4989.0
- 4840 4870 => 4869.0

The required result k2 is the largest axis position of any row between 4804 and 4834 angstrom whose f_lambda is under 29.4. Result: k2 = 4833.0 angstrom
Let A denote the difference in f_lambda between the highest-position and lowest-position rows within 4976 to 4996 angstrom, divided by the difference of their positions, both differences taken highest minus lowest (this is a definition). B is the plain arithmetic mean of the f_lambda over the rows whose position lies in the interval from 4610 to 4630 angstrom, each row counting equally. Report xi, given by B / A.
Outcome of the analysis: -248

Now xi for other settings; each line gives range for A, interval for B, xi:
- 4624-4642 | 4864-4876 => -1509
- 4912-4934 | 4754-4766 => -505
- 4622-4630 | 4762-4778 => 584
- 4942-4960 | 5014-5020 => -259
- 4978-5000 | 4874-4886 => -595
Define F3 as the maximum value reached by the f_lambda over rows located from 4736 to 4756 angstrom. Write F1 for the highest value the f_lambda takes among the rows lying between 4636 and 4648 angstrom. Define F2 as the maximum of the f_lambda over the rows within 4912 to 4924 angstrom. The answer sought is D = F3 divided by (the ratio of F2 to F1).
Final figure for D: 30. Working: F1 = 32.6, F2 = 32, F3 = 29.9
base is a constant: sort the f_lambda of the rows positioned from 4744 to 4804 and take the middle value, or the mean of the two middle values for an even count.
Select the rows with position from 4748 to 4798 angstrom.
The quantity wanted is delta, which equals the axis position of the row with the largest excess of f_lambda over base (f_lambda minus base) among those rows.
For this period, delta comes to 4794.0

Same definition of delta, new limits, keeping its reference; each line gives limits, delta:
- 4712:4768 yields 4713.0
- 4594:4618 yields 4602.0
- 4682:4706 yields 4689.0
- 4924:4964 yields 4938.0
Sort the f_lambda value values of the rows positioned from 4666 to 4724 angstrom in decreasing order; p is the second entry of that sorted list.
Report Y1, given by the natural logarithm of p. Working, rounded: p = 33.2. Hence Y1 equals 3.50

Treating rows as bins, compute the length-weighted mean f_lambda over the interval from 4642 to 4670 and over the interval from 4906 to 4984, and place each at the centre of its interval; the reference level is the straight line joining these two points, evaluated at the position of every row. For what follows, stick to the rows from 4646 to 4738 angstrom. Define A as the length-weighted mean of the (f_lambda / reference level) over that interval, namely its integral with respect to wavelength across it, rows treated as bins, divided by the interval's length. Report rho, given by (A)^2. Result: 1.02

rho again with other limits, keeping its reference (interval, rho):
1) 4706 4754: 0.95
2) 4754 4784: 0.88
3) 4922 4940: 0.99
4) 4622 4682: 1.03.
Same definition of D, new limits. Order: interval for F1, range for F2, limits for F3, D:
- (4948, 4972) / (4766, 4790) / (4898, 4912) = 37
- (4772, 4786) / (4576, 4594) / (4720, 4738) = 26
